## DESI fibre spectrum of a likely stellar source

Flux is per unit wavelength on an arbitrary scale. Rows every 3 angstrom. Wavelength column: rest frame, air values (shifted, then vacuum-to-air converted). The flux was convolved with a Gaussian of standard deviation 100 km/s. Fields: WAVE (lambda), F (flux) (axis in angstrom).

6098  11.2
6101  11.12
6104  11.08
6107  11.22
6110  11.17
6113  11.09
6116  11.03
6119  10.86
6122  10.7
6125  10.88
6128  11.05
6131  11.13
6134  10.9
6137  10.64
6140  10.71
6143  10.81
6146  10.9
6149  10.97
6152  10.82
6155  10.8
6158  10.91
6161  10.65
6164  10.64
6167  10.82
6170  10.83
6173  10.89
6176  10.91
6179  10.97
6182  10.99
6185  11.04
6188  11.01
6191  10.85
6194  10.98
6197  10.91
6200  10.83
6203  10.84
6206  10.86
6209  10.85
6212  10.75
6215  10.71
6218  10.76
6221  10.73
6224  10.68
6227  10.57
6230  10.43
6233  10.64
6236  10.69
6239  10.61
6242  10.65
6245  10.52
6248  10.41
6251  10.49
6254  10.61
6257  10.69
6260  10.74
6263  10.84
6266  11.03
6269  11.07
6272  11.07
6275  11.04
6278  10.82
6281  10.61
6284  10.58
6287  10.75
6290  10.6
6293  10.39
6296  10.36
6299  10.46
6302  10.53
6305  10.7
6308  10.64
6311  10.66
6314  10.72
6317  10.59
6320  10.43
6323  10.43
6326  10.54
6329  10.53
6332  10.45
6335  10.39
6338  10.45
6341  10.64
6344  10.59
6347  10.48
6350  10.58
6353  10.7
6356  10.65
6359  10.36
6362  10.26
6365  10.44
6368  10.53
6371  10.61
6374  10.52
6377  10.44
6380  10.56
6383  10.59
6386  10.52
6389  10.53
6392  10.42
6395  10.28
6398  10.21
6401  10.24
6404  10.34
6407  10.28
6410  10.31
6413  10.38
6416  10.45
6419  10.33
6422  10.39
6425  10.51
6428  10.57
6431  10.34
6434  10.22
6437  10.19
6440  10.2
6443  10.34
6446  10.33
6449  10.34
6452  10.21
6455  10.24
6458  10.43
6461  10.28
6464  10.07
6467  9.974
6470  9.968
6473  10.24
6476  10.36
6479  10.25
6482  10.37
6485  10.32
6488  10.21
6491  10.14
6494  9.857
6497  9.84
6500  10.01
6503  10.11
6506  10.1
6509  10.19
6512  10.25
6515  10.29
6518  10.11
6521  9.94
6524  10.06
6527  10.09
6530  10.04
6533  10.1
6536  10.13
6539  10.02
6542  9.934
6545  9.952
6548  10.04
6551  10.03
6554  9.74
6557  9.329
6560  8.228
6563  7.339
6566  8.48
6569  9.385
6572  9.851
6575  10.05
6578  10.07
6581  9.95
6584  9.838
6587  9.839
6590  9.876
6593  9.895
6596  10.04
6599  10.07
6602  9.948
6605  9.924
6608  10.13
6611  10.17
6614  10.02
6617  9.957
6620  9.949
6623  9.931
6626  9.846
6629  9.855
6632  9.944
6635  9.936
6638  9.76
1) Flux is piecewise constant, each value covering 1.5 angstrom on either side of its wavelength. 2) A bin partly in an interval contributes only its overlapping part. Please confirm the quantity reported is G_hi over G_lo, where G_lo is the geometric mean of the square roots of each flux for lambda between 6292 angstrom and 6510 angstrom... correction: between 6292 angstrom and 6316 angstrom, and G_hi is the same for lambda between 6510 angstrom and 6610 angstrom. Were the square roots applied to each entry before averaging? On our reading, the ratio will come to 0.962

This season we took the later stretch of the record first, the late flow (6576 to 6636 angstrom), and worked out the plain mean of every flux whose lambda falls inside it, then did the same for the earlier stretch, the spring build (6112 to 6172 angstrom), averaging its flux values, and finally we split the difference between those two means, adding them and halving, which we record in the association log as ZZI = 10.41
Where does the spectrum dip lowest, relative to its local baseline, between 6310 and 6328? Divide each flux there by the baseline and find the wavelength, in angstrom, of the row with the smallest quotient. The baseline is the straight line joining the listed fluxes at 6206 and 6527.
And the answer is 6320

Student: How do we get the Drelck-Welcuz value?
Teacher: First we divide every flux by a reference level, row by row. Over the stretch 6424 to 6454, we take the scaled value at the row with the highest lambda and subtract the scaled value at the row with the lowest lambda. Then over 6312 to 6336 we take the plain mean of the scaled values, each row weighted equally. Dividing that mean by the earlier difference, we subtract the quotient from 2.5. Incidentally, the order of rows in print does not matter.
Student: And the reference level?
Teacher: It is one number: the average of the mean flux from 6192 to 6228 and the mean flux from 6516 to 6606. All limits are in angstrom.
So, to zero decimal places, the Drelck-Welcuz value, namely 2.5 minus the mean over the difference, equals 38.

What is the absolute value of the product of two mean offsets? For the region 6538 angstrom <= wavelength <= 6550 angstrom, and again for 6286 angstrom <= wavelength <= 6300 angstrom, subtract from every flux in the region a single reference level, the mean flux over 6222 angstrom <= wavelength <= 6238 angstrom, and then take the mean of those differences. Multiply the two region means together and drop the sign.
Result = 0.06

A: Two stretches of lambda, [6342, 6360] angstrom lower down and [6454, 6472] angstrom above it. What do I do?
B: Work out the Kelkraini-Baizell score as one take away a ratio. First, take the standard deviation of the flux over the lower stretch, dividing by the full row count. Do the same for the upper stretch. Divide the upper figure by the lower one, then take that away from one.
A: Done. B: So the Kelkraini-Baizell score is -0.52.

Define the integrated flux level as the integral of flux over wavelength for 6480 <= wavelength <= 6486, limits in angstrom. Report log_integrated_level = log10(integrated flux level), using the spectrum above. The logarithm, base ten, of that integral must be 1.79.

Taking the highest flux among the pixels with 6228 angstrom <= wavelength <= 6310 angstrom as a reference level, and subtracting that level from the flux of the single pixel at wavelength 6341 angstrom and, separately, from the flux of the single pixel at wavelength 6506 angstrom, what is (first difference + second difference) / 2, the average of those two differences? -0.70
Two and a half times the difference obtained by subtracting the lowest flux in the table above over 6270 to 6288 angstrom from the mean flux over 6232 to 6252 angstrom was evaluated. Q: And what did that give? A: -0.02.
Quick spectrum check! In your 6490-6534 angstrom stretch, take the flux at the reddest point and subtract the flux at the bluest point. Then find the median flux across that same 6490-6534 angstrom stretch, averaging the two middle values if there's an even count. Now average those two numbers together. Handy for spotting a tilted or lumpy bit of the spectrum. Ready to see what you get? 5.03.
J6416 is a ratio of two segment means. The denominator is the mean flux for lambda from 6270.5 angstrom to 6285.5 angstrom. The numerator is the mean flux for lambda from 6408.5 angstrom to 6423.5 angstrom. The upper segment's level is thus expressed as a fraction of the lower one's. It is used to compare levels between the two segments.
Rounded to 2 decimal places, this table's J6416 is 0.96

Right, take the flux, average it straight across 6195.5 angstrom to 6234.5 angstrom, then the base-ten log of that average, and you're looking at 1.03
